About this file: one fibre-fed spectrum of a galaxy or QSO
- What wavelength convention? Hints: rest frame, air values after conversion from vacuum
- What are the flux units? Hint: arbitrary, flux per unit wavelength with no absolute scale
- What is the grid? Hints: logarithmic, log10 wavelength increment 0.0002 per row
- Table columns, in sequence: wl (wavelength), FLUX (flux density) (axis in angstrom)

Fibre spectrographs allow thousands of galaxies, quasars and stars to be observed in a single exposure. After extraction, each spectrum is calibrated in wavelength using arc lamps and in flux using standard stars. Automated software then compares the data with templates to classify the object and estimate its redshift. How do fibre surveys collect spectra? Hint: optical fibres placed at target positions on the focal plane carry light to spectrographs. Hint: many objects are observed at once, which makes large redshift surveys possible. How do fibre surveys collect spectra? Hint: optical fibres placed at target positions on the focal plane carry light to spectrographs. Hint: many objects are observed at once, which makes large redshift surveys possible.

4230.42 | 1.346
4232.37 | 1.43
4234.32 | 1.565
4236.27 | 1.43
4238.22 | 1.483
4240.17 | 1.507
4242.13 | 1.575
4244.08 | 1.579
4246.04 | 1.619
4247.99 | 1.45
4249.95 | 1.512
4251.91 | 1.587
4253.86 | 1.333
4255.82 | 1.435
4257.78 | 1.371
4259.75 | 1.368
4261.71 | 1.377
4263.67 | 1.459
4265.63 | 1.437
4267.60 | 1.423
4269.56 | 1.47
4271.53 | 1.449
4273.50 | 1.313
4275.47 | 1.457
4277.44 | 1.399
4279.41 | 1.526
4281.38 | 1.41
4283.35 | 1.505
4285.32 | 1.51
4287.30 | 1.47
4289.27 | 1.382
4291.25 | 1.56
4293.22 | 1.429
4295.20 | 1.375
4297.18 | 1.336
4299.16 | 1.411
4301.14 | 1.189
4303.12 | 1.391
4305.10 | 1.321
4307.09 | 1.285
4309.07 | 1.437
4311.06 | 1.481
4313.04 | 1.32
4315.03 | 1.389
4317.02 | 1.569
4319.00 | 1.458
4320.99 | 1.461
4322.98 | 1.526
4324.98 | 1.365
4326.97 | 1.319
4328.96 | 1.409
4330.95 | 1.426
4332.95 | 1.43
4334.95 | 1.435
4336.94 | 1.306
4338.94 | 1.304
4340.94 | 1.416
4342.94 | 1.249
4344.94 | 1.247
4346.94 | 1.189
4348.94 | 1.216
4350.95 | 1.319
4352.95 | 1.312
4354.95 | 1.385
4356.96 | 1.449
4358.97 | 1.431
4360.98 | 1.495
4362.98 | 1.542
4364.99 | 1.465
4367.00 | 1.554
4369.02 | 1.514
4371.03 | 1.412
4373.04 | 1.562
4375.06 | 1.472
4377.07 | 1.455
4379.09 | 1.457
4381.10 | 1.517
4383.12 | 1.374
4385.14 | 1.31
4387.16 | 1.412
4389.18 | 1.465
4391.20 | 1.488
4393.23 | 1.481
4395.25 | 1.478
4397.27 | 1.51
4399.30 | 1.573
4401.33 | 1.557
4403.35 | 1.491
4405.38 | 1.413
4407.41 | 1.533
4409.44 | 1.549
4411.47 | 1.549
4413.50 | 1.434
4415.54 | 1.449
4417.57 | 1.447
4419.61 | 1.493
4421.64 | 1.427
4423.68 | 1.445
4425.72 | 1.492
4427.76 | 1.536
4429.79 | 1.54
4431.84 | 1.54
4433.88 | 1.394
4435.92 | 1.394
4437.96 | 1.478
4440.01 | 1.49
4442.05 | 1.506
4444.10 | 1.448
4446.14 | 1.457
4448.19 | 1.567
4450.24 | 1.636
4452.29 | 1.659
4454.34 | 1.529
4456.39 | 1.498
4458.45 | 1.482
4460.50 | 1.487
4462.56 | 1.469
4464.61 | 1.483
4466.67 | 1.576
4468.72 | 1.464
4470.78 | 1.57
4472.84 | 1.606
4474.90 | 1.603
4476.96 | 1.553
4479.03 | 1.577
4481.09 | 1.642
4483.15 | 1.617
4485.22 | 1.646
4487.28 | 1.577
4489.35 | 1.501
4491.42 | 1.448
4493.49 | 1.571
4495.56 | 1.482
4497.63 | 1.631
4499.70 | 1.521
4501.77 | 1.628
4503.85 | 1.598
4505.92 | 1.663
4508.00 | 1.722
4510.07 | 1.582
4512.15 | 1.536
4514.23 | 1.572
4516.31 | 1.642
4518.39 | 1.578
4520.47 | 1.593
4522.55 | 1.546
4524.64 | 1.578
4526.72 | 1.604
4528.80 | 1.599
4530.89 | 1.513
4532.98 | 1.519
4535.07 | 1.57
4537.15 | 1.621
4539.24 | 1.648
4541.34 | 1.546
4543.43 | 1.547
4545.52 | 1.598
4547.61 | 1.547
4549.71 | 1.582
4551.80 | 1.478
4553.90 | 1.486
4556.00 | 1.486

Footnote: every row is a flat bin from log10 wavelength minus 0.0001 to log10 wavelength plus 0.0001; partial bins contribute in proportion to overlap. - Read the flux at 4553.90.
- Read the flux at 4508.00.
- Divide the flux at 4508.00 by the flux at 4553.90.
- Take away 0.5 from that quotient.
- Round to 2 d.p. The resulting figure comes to 0.66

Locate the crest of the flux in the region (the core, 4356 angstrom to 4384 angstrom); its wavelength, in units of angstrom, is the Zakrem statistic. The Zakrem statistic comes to 4373.04 angstrom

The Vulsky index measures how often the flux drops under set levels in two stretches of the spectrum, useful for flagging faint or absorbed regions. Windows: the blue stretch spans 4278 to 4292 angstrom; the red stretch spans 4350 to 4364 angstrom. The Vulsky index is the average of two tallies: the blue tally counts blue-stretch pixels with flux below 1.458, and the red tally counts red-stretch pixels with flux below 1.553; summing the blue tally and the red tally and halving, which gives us 4.5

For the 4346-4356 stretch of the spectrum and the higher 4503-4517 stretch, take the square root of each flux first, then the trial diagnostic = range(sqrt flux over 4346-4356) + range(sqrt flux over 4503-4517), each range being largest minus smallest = 0.16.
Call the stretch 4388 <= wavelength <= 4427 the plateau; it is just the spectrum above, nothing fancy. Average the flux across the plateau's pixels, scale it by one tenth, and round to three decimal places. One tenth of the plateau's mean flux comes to 0.149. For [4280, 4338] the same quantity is 0.141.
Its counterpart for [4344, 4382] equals 0.142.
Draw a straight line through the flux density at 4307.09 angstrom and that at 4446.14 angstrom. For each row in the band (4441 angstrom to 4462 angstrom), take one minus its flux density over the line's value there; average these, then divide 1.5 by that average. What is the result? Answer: -35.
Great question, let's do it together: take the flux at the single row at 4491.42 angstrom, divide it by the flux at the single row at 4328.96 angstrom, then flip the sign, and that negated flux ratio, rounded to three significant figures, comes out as -1.03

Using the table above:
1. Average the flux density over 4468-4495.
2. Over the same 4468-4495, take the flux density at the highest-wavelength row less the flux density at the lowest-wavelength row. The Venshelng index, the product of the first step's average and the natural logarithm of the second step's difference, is -3.5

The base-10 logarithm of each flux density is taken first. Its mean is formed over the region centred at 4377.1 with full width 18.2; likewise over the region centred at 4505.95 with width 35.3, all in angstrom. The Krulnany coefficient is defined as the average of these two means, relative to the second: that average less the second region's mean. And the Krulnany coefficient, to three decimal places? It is -0.018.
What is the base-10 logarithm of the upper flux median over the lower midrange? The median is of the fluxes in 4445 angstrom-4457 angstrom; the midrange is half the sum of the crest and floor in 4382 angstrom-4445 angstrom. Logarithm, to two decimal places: 0.03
